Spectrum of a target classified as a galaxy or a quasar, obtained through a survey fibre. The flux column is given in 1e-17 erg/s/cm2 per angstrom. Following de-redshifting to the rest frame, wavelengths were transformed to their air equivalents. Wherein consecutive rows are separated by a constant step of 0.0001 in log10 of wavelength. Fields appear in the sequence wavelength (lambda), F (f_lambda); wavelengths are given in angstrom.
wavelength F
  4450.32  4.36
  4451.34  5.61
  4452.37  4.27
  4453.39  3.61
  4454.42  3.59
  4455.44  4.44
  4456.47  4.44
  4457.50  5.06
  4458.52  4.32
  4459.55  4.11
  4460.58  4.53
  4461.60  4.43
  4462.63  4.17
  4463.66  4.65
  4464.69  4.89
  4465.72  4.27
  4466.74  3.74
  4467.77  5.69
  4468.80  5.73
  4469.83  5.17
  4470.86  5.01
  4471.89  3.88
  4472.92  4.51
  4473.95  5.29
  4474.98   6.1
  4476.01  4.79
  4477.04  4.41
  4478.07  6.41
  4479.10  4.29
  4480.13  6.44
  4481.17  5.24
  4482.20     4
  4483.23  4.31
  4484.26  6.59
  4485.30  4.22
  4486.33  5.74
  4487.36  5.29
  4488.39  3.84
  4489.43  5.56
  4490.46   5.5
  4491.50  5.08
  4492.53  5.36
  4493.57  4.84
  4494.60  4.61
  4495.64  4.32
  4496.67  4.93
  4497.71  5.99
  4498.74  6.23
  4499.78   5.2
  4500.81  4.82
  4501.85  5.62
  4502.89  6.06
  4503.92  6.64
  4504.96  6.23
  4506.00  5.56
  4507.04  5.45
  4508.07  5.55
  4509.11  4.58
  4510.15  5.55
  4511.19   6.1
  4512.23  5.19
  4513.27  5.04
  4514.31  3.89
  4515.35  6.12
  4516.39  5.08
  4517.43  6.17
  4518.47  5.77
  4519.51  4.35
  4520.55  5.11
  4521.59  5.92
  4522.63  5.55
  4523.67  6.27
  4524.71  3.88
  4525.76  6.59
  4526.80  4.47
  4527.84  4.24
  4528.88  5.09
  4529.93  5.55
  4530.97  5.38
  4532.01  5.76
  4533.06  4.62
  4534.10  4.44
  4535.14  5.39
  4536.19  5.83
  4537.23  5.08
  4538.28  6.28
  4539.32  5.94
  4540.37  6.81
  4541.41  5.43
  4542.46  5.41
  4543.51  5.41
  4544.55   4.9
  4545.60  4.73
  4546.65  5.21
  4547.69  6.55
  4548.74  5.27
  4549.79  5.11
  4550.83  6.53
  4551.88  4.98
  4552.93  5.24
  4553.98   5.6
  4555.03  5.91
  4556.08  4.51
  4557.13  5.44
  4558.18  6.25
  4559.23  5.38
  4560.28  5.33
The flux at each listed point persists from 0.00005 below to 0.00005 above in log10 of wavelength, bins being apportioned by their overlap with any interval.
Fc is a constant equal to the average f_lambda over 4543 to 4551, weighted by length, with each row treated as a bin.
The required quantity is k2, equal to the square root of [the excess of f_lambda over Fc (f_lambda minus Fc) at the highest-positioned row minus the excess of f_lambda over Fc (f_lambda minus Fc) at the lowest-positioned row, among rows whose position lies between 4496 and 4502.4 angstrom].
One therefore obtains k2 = 0.8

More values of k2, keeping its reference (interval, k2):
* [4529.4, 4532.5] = 0.5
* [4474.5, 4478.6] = 0.6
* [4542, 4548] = 1.1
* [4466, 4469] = 1.4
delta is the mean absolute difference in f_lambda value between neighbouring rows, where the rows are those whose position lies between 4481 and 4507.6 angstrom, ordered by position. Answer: 0.8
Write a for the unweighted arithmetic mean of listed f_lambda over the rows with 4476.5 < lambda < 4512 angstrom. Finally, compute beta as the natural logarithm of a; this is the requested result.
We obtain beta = 1.67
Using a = 5.31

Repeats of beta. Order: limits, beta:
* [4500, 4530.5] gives 1.69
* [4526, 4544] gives 1.68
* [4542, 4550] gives 1.67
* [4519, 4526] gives 1.68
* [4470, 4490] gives 1.62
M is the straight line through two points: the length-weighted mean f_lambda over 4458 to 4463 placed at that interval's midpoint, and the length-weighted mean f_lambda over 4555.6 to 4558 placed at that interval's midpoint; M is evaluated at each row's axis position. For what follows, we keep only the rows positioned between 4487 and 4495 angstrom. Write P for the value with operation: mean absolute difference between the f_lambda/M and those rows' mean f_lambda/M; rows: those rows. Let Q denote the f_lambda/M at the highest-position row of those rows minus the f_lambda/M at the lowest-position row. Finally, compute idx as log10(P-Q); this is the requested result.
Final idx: -0.59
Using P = 0.097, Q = -0.16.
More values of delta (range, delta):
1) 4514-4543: 0.9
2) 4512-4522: 1.0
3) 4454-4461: 0.5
